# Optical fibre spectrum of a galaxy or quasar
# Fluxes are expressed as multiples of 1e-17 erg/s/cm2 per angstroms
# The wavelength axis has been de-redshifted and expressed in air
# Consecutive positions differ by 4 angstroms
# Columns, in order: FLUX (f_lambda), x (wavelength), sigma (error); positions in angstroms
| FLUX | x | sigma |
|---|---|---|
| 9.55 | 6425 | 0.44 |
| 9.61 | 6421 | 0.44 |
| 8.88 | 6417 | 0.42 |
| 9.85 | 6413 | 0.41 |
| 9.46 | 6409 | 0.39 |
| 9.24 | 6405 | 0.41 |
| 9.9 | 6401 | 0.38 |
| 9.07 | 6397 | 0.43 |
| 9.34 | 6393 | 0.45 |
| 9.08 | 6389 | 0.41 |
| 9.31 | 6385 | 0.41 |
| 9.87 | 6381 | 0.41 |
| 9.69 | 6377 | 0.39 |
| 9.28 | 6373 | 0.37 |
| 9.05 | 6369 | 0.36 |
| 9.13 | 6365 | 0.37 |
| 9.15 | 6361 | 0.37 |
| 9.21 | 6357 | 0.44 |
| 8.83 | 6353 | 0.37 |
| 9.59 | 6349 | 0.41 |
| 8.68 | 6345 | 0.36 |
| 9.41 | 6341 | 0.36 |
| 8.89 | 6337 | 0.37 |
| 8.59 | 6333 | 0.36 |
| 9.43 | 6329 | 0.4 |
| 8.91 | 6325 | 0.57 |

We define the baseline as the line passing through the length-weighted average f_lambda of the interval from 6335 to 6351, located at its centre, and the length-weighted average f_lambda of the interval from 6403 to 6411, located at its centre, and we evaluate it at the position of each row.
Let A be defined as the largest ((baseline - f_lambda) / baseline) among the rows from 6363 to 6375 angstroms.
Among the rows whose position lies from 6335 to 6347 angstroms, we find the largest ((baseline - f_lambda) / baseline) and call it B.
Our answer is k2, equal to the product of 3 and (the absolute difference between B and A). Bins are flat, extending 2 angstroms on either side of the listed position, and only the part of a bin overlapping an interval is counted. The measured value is 0.10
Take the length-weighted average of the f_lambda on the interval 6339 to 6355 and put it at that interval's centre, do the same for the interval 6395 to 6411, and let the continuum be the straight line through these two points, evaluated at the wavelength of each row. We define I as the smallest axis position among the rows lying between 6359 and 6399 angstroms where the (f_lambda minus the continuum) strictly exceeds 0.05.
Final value 6377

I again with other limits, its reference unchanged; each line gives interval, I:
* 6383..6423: 6401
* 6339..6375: 6341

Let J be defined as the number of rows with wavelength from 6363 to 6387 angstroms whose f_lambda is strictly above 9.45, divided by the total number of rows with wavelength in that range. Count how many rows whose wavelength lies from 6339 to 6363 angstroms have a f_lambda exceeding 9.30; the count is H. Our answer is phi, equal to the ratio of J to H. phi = 0.167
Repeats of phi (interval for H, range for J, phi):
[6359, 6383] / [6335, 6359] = 0.083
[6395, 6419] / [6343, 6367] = 0.056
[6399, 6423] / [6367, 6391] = 0.083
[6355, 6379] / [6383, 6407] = 0.167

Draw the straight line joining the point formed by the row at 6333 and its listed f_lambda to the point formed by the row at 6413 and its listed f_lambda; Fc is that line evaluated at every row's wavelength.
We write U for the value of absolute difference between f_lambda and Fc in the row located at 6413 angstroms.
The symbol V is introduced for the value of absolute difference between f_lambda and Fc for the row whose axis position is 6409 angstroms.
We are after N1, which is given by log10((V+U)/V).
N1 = 0.00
